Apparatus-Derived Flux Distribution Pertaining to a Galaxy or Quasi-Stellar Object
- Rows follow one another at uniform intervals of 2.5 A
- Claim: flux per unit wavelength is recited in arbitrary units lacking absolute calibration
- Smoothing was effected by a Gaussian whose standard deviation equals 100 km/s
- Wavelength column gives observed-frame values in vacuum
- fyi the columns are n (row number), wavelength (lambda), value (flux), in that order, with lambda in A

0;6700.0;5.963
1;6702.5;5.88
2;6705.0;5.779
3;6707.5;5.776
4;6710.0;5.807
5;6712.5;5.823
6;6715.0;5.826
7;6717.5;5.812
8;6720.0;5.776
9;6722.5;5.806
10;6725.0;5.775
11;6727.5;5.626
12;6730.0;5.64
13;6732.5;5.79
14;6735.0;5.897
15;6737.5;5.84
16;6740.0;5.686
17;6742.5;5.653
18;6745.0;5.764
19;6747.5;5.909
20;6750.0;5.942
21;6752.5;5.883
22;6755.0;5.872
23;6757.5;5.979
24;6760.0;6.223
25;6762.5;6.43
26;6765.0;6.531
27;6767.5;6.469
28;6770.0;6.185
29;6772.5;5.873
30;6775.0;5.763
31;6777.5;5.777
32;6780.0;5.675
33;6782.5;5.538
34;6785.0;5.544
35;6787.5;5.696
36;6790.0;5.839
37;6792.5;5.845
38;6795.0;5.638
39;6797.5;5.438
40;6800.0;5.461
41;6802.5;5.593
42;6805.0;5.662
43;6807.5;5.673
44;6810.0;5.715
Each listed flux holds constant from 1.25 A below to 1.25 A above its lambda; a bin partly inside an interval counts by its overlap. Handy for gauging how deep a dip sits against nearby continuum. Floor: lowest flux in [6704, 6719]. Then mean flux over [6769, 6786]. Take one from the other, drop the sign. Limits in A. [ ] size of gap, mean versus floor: 0.0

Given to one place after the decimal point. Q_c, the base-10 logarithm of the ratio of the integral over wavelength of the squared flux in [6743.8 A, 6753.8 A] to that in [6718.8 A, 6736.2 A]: -0.2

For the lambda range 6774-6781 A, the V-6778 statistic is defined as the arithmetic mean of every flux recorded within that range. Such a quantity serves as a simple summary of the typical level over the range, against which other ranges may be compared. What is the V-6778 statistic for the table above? 5.74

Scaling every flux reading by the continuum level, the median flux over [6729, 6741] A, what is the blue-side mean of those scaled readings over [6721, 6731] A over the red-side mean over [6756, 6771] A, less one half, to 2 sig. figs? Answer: 0.41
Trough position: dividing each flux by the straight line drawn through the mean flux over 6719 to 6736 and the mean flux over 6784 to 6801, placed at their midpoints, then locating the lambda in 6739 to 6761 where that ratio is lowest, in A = 6742.5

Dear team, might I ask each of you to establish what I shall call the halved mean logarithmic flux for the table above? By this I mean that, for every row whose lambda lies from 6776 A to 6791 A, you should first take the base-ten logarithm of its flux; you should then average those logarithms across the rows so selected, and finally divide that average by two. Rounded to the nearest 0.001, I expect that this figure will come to 0.377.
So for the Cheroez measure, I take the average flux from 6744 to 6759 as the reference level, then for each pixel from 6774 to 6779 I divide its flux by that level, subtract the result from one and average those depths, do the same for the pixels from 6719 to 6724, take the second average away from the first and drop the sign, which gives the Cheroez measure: 0.004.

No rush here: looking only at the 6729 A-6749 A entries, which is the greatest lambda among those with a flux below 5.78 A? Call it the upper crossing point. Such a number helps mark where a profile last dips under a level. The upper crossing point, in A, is 6745.0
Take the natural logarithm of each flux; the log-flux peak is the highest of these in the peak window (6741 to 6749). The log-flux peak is 1.78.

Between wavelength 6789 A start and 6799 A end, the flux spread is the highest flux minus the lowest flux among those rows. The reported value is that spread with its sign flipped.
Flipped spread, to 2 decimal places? -0.41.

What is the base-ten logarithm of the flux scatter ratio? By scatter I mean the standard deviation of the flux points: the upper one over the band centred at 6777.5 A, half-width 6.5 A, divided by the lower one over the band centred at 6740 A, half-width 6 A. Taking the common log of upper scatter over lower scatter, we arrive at 0.09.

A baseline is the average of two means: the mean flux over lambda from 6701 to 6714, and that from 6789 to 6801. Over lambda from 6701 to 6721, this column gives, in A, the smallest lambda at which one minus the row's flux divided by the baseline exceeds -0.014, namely 6705.0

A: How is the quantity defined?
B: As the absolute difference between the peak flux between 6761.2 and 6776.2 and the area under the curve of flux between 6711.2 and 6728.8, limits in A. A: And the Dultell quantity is 95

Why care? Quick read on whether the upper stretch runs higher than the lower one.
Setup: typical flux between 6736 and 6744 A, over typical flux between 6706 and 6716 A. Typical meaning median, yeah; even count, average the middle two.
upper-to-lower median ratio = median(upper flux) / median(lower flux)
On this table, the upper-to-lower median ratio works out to 0.98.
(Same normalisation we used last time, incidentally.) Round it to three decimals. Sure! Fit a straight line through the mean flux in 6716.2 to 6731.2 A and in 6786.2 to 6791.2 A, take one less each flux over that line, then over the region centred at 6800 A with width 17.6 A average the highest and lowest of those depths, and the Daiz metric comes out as 0.022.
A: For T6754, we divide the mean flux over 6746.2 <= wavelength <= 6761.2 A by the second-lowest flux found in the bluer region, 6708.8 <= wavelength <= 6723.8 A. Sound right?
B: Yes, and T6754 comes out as 1.03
